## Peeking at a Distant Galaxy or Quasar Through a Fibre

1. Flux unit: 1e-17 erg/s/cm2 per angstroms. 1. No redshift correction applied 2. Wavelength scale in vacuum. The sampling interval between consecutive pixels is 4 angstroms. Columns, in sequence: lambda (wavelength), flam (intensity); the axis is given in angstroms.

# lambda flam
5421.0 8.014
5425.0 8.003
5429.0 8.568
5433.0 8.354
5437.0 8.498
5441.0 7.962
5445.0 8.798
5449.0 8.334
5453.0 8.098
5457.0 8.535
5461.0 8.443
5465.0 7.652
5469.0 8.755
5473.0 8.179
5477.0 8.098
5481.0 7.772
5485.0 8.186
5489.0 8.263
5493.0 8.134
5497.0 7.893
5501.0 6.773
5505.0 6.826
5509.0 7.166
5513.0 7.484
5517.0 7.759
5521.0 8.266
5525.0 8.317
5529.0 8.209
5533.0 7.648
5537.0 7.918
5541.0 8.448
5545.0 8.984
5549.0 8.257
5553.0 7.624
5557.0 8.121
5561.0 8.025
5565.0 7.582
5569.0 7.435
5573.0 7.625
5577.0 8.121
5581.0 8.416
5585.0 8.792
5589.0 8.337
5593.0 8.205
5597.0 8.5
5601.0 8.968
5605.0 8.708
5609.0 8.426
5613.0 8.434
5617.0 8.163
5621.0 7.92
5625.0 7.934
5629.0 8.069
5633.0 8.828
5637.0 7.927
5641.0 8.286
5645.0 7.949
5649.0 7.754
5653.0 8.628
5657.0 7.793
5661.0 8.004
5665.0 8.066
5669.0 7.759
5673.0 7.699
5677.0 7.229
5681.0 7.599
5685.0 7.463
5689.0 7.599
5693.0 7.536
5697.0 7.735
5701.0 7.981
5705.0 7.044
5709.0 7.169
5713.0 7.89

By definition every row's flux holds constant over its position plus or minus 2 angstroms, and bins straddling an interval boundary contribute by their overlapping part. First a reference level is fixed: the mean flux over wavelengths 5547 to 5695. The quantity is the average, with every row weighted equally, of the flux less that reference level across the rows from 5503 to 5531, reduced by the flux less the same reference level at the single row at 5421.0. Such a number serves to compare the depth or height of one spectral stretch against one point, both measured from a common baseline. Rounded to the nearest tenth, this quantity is -0.3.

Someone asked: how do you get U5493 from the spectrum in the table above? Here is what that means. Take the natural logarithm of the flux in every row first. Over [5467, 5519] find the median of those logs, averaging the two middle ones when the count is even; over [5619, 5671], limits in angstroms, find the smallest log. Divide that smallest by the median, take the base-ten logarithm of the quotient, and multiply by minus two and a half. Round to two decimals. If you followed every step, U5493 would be 0.01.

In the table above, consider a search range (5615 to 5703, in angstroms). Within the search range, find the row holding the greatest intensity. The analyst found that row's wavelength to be 5633.0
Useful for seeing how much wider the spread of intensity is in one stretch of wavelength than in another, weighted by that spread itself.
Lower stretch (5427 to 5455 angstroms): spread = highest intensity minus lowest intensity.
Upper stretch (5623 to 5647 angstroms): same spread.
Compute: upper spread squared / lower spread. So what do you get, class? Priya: 1.0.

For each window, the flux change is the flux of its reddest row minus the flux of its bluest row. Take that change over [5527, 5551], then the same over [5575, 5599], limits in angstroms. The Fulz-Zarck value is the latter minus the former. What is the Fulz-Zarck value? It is 0.33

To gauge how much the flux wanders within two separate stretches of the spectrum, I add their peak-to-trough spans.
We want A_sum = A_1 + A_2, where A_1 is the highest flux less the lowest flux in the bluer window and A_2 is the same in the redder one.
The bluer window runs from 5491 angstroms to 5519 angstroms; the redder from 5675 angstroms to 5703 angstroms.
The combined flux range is 2.11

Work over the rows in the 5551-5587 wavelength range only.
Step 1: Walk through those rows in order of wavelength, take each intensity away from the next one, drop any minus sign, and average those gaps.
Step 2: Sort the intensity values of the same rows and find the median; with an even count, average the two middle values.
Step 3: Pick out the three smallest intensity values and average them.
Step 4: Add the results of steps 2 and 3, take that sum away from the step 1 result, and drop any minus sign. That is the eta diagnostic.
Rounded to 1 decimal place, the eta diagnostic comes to 15.3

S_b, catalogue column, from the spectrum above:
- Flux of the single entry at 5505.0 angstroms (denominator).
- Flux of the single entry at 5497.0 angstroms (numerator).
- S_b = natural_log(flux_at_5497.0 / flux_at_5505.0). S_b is 0.15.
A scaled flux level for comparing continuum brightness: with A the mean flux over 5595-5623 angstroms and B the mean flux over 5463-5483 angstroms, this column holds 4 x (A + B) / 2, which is 33.1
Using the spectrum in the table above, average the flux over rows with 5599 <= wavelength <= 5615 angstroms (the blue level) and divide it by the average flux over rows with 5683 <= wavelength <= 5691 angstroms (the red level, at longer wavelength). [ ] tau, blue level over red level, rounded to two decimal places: 1.15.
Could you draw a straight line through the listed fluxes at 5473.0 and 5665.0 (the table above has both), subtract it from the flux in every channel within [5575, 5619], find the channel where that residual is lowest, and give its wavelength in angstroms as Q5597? 5577.0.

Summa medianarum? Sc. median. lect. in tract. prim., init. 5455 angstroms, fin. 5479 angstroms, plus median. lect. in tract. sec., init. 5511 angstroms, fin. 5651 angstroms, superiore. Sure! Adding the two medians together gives 16.5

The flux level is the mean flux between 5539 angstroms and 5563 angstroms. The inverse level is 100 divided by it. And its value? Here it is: 12.13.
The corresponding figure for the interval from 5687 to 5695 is 13.21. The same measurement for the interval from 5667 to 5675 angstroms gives 12.94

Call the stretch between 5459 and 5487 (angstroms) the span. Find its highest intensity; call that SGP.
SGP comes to 8.755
